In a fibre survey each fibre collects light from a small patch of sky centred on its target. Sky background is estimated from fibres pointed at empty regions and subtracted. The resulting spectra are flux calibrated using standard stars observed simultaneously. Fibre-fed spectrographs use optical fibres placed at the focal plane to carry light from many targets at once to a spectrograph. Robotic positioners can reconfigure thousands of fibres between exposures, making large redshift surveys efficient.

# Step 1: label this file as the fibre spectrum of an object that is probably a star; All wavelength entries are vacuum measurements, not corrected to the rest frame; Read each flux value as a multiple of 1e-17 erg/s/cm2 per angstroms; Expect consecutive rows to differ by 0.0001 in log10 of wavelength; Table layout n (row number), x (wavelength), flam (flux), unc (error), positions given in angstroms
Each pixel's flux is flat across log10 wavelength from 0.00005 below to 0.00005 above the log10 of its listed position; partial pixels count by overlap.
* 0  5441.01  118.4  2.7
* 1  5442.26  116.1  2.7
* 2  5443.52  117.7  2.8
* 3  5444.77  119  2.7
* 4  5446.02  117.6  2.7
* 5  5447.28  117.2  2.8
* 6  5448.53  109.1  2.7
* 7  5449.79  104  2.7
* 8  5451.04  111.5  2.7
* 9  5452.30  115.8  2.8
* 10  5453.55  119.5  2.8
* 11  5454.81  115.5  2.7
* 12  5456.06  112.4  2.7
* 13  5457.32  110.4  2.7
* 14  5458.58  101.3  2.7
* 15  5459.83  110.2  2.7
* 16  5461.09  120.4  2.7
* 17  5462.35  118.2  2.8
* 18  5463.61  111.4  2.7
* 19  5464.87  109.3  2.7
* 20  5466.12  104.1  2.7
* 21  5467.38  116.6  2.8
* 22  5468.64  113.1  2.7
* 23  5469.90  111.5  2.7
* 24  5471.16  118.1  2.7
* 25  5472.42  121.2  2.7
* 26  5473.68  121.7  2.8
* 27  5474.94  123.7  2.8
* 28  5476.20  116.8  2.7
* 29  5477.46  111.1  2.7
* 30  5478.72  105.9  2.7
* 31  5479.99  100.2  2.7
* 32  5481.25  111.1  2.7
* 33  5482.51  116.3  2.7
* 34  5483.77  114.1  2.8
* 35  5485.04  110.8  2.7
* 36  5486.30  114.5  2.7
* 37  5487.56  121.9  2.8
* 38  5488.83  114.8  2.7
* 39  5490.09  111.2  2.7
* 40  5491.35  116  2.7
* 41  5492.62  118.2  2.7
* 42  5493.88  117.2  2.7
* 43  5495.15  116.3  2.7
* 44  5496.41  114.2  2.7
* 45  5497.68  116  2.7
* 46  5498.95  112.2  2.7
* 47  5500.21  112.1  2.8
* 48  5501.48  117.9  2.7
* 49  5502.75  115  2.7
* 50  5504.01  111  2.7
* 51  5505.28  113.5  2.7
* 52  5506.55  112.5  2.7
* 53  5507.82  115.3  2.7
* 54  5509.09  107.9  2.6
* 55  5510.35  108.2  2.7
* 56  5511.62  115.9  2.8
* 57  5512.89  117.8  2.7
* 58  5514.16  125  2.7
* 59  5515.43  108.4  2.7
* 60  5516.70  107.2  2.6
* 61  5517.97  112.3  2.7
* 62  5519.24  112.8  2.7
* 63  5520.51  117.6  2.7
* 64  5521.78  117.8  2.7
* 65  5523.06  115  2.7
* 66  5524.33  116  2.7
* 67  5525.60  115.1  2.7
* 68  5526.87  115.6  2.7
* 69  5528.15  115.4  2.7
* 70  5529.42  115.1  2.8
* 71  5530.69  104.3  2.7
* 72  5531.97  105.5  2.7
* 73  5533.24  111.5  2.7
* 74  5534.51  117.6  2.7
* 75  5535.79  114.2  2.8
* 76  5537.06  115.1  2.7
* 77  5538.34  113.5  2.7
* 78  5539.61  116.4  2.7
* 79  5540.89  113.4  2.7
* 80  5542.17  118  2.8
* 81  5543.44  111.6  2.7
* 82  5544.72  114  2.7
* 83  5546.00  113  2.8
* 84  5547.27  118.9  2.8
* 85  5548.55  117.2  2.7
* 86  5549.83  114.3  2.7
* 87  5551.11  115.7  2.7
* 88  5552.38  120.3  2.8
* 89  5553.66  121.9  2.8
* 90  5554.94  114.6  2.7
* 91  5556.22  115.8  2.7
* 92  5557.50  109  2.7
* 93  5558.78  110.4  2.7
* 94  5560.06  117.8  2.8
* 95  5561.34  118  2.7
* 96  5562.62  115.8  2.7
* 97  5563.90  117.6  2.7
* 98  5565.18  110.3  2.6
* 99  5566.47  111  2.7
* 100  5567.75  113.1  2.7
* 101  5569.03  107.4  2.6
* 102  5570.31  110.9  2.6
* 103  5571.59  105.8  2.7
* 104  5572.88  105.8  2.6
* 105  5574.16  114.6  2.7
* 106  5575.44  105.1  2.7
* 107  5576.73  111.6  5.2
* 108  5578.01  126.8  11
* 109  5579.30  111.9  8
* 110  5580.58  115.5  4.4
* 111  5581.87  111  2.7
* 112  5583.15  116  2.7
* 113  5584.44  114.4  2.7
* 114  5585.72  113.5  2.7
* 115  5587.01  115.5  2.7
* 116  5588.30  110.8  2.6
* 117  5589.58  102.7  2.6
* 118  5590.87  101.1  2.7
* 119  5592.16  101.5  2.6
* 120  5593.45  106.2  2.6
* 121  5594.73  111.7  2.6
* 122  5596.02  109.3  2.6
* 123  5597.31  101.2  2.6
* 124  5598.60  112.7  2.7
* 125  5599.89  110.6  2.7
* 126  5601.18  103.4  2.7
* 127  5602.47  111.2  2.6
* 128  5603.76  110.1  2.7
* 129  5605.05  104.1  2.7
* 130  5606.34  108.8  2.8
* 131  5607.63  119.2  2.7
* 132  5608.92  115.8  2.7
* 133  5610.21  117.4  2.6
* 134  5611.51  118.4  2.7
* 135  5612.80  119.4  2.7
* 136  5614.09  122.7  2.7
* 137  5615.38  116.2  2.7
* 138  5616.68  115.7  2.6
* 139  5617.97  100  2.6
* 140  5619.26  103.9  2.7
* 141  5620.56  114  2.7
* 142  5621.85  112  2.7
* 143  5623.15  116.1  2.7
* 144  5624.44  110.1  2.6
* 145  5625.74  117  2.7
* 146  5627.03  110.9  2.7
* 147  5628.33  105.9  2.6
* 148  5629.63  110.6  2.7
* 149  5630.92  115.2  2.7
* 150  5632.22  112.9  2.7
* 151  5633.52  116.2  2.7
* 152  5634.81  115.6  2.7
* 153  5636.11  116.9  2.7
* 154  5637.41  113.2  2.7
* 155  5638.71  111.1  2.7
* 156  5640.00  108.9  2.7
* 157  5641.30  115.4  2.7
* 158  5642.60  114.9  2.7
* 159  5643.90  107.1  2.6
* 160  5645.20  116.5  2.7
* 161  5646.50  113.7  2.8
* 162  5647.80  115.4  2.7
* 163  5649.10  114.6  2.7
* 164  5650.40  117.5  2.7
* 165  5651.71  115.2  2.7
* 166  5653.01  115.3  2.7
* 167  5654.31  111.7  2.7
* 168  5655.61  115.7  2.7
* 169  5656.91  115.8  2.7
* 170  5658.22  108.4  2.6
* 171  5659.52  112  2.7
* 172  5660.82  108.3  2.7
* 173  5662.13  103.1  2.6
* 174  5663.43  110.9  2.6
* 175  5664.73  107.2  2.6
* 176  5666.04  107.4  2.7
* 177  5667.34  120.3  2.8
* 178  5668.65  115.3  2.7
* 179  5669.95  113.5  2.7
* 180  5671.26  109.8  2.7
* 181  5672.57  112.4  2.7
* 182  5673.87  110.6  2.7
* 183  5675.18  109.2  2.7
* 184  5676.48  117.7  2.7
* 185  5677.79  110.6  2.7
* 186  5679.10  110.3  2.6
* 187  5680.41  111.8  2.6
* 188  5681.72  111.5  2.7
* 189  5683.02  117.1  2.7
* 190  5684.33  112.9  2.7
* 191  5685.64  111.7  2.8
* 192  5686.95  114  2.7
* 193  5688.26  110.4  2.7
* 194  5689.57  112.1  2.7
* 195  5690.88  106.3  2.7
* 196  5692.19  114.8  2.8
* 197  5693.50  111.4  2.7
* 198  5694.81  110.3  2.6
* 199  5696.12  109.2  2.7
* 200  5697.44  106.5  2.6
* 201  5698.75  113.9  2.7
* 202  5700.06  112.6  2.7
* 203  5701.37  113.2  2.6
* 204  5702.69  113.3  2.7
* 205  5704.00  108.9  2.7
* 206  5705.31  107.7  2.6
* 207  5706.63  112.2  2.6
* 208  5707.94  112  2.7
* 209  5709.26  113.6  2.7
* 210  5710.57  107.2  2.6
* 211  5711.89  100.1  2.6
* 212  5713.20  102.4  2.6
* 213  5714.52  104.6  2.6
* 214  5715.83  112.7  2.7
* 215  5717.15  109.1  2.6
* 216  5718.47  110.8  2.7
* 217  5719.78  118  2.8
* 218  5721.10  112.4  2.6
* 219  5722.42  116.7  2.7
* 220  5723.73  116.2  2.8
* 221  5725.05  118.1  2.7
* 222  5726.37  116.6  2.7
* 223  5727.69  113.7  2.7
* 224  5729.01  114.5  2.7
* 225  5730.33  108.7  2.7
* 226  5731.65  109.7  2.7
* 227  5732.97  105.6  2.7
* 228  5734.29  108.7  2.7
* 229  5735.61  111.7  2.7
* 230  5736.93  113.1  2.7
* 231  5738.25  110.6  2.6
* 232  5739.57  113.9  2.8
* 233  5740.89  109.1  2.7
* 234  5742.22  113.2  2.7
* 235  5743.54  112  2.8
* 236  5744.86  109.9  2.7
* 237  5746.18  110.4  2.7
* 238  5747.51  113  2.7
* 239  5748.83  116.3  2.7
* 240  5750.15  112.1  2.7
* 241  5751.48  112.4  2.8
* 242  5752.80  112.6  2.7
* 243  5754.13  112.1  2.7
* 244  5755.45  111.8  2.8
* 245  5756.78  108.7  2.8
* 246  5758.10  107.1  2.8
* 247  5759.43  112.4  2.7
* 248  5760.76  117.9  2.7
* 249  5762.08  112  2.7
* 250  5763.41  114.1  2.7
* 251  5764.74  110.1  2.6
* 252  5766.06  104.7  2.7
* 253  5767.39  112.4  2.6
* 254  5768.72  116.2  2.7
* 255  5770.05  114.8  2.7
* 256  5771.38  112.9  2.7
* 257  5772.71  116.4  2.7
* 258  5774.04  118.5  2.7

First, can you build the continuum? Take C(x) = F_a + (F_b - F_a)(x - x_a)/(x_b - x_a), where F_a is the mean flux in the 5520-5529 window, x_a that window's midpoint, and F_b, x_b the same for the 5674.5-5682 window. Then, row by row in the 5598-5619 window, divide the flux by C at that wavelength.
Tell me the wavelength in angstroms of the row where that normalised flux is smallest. 5617.97 angstroms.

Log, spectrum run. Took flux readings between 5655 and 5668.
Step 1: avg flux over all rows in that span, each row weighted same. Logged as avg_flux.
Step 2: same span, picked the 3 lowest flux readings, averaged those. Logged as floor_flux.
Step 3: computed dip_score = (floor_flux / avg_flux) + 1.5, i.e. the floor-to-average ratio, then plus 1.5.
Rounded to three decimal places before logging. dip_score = 2.455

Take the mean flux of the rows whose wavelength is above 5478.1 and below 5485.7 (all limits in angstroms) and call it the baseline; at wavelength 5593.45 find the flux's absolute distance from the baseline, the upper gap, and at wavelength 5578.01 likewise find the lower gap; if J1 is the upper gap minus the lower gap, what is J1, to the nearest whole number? -14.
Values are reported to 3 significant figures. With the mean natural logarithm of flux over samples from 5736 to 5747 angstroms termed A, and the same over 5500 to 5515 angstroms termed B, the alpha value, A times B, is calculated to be 22.3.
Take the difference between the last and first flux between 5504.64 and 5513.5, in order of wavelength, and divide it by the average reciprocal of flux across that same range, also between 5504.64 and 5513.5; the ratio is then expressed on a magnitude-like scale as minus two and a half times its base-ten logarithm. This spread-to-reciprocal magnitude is -6.7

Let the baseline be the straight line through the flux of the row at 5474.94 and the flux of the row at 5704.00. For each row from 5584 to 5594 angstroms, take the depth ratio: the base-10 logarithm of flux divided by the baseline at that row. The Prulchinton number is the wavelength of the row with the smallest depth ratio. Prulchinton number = 5590.87 angstroms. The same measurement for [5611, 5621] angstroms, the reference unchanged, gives 5617.97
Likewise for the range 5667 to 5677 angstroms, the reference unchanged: 5675.18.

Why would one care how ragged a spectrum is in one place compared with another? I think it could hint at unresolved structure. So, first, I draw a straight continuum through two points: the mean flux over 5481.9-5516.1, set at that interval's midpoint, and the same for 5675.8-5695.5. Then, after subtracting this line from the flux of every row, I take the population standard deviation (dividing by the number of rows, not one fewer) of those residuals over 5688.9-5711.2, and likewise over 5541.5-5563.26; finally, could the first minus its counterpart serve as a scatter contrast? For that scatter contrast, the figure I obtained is -0.7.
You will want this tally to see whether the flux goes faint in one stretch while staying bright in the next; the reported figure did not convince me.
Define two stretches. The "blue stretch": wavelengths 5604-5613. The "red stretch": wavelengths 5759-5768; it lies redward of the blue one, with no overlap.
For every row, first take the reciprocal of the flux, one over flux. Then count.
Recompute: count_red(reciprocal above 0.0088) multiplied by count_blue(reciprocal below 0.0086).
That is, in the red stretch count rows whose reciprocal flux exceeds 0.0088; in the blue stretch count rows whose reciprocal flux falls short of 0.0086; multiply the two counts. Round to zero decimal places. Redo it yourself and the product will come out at 20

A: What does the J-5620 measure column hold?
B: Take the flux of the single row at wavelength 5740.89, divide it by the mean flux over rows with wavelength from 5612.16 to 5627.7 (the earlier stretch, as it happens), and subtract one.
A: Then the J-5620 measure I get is -0.036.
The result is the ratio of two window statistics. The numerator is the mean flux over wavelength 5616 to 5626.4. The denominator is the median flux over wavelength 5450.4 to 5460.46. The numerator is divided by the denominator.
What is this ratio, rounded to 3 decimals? 0.992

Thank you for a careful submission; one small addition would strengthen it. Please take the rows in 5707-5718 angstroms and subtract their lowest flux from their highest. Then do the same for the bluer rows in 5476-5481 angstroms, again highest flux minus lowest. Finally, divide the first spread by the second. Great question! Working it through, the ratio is 0.8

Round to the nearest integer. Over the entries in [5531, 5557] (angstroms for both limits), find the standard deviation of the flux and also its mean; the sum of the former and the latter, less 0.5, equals 118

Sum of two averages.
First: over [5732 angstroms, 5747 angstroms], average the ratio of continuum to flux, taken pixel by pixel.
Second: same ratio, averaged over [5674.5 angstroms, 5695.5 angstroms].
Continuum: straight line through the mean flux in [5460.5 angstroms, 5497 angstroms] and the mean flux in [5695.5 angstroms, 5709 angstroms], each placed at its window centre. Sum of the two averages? 1.991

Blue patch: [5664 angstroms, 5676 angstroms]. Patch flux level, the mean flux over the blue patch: 112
